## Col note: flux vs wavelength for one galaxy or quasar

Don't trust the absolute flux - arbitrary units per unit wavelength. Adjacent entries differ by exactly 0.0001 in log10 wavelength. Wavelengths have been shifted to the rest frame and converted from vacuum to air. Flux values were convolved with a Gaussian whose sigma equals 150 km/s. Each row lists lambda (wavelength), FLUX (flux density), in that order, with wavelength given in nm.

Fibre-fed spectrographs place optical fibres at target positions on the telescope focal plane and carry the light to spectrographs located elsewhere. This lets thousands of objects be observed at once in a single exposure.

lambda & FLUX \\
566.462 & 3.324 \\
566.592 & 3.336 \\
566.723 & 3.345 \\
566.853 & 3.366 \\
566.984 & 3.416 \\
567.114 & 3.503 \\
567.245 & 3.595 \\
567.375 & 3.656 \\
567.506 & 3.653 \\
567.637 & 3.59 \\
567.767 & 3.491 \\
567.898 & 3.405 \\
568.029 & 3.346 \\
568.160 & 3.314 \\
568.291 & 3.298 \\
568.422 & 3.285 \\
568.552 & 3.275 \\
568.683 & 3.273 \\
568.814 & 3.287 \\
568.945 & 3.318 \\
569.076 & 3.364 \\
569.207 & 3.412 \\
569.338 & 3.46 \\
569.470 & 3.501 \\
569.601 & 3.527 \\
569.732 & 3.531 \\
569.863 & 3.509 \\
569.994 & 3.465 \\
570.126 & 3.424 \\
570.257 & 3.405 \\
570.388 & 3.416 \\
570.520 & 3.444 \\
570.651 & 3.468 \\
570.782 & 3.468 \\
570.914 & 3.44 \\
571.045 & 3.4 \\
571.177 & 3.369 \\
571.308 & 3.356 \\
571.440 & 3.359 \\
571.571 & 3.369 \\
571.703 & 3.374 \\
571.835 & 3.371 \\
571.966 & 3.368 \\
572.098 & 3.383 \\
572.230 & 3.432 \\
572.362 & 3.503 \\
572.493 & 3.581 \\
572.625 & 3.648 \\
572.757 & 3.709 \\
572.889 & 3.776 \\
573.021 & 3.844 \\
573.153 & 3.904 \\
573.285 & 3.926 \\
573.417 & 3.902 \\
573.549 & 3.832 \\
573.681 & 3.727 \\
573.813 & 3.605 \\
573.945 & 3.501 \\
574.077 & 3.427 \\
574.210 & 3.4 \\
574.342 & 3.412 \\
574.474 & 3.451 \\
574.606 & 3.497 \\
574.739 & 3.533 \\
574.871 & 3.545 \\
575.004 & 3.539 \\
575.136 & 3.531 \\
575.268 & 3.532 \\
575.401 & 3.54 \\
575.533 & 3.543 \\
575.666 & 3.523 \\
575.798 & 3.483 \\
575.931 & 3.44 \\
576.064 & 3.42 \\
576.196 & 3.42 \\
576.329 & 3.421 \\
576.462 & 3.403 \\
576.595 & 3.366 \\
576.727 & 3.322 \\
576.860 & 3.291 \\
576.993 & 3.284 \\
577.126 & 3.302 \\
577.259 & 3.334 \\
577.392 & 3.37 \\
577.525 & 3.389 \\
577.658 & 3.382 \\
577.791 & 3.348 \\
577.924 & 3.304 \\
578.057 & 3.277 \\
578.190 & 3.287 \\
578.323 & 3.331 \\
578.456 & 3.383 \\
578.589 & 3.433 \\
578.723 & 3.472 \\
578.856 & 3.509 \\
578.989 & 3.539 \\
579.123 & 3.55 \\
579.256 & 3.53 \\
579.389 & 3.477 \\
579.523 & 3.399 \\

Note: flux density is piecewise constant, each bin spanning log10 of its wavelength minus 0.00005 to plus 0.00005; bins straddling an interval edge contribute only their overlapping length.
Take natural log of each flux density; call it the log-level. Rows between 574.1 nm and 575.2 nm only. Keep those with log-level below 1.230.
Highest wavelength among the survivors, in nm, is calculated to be 574.342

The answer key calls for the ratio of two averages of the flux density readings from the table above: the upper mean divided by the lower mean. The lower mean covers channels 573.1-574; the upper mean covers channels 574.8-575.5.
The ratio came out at 0.938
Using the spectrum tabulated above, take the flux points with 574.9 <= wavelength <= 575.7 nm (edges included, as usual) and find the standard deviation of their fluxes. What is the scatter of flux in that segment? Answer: 0.007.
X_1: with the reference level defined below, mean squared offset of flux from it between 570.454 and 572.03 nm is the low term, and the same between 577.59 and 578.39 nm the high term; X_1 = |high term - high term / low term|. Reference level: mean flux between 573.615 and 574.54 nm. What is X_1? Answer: 2.7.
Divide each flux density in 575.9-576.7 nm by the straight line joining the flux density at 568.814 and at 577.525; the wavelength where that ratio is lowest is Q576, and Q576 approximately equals 576.595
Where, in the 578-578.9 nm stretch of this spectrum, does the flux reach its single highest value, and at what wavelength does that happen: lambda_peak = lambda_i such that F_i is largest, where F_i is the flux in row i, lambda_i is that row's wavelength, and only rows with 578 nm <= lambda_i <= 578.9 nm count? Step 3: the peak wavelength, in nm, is 578.856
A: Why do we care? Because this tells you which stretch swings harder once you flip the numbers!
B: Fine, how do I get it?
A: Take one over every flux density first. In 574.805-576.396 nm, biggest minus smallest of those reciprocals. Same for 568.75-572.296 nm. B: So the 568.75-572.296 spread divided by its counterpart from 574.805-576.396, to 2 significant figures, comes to 2.0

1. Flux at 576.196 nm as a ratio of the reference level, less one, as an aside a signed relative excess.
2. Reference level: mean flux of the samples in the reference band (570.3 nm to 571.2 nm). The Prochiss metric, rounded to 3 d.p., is -0.003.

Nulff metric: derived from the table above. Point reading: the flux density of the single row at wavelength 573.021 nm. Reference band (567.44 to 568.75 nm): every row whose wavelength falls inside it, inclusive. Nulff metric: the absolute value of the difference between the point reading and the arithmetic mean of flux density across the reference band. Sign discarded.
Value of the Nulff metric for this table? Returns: 0.45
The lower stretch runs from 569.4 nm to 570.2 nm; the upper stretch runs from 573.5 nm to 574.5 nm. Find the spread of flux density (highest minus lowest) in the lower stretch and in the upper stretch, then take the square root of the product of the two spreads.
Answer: 0.21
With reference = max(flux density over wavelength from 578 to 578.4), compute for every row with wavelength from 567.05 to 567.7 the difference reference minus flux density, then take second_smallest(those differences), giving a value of -0.32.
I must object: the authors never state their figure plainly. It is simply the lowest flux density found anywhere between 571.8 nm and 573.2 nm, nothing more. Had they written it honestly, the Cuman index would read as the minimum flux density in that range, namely 3.368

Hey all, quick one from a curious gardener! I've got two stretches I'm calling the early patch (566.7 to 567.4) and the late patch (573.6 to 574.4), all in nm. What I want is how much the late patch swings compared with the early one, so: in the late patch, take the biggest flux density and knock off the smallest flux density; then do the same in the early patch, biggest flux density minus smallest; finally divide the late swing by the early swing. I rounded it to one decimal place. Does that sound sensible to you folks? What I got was 1.1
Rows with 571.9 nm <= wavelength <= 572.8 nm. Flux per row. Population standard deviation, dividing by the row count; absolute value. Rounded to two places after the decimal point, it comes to 0.12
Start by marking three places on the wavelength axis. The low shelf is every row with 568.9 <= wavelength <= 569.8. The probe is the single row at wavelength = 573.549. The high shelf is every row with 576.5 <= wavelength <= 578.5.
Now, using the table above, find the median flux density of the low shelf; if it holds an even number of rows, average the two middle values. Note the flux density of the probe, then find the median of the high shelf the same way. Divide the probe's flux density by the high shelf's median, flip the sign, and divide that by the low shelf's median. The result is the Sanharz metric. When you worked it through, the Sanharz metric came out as -0.332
